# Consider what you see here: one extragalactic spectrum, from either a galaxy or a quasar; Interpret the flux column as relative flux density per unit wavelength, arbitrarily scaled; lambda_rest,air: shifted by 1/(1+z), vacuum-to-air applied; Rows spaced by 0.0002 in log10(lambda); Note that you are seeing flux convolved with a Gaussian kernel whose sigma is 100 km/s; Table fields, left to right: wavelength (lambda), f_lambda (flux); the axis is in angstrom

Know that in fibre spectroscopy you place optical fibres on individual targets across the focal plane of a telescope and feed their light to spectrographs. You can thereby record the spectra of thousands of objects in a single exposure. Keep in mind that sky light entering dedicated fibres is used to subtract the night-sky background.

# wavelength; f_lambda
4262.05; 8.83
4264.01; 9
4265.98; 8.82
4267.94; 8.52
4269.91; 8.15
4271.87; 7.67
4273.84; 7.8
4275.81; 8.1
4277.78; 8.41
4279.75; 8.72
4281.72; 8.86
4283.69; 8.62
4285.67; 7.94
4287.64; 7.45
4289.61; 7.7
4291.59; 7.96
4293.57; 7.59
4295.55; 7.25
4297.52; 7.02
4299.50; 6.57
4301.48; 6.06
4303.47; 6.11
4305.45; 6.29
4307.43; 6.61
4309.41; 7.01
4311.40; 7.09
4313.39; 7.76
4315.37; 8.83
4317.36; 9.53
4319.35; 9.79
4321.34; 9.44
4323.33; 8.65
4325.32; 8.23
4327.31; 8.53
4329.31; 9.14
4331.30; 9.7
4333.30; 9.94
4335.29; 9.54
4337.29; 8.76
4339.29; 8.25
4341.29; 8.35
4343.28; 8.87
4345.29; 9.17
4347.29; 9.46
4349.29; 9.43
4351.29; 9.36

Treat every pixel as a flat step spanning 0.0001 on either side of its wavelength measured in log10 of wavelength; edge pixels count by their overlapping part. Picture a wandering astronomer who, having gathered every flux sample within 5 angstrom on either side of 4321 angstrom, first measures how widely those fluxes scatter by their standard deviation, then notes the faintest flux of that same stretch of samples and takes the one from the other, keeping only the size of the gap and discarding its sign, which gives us 7.6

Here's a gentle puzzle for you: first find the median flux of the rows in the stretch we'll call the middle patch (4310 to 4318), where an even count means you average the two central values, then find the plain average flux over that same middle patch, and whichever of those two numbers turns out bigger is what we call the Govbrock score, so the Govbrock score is 8.3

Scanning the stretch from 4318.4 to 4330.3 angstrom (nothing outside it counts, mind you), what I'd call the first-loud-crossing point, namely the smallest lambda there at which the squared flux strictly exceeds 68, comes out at 4319.35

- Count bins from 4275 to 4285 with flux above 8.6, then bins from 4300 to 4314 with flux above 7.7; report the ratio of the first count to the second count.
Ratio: 3.0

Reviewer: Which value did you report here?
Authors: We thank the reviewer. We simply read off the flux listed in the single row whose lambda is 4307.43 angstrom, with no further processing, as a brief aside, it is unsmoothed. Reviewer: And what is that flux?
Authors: 6.61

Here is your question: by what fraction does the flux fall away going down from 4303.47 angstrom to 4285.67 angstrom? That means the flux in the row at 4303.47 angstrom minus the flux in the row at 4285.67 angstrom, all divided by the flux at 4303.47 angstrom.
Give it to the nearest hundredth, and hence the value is -0.30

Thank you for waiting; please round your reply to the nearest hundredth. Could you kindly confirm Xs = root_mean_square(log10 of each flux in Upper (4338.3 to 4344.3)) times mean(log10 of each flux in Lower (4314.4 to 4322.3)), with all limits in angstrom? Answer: 0.90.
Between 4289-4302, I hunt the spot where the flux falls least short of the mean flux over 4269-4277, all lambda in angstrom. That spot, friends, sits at 4291.59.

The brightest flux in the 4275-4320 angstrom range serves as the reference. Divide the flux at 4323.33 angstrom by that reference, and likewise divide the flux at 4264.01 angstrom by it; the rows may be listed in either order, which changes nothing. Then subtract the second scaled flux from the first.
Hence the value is -0.04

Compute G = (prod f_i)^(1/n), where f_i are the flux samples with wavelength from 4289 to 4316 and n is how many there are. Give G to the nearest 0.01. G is 7.09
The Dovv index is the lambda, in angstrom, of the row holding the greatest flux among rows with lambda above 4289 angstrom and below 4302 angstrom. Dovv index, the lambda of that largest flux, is 4291.59 angstrom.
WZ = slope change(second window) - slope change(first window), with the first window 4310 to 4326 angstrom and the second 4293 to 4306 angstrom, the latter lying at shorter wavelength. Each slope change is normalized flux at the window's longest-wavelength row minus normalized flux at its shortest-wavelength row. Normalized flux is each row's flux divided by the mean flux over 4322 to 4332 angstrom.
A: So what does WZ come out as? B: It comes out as -0.28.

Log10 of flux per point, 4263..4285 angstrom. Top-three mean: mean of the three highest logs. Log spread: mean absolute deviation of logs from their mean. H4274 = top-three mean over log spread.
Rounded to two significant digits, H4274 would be 50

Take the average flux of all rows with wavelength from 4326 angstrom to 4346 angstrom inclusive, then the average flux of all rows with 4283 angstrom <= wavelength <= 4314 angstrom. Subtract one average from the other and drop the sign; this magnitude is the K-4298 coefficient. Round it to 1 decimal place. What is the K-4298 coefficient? 1.8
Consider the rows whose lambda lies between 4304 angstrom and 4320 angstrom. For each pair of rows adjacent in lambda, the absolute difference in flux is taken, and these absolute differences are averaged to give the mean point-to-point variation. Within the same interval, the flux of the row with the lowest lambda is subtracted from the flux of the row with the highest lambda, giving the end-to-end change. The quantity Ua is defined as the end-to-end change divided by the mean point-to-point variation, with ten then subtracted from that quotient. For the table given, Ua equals -3.0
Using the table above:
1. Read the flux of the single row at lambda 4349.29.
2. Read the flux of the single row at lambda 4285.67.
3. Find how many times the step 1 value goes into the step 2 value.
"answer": 0.84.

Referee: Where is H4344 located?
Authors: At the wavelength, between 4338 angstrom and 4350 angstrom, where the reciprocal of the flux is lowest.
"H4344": 4347.29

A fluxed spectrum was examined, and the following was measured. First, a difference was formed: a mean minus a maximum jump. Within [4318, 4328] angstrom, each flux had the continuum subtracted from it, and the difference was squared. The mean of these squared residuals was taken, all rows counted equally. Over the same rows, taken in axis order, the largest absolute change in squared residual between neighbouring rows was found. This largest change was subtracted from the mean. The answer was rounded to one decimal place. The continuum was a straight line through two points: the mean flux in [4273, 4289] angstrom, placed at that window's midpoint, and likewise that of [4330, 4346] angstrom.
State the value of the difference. -0.2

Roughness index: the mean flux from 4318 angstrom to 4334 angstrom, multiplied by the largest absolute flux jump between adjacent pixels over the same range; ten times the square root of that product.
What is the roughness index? 26.9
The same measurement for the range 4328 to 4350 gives 26.7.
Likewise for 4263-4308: 22.9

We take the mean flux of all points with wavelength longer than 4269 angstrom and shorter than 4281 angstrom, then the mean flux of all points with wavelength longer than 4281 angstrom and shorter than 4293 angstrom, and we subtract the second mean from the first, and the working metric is 0.1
